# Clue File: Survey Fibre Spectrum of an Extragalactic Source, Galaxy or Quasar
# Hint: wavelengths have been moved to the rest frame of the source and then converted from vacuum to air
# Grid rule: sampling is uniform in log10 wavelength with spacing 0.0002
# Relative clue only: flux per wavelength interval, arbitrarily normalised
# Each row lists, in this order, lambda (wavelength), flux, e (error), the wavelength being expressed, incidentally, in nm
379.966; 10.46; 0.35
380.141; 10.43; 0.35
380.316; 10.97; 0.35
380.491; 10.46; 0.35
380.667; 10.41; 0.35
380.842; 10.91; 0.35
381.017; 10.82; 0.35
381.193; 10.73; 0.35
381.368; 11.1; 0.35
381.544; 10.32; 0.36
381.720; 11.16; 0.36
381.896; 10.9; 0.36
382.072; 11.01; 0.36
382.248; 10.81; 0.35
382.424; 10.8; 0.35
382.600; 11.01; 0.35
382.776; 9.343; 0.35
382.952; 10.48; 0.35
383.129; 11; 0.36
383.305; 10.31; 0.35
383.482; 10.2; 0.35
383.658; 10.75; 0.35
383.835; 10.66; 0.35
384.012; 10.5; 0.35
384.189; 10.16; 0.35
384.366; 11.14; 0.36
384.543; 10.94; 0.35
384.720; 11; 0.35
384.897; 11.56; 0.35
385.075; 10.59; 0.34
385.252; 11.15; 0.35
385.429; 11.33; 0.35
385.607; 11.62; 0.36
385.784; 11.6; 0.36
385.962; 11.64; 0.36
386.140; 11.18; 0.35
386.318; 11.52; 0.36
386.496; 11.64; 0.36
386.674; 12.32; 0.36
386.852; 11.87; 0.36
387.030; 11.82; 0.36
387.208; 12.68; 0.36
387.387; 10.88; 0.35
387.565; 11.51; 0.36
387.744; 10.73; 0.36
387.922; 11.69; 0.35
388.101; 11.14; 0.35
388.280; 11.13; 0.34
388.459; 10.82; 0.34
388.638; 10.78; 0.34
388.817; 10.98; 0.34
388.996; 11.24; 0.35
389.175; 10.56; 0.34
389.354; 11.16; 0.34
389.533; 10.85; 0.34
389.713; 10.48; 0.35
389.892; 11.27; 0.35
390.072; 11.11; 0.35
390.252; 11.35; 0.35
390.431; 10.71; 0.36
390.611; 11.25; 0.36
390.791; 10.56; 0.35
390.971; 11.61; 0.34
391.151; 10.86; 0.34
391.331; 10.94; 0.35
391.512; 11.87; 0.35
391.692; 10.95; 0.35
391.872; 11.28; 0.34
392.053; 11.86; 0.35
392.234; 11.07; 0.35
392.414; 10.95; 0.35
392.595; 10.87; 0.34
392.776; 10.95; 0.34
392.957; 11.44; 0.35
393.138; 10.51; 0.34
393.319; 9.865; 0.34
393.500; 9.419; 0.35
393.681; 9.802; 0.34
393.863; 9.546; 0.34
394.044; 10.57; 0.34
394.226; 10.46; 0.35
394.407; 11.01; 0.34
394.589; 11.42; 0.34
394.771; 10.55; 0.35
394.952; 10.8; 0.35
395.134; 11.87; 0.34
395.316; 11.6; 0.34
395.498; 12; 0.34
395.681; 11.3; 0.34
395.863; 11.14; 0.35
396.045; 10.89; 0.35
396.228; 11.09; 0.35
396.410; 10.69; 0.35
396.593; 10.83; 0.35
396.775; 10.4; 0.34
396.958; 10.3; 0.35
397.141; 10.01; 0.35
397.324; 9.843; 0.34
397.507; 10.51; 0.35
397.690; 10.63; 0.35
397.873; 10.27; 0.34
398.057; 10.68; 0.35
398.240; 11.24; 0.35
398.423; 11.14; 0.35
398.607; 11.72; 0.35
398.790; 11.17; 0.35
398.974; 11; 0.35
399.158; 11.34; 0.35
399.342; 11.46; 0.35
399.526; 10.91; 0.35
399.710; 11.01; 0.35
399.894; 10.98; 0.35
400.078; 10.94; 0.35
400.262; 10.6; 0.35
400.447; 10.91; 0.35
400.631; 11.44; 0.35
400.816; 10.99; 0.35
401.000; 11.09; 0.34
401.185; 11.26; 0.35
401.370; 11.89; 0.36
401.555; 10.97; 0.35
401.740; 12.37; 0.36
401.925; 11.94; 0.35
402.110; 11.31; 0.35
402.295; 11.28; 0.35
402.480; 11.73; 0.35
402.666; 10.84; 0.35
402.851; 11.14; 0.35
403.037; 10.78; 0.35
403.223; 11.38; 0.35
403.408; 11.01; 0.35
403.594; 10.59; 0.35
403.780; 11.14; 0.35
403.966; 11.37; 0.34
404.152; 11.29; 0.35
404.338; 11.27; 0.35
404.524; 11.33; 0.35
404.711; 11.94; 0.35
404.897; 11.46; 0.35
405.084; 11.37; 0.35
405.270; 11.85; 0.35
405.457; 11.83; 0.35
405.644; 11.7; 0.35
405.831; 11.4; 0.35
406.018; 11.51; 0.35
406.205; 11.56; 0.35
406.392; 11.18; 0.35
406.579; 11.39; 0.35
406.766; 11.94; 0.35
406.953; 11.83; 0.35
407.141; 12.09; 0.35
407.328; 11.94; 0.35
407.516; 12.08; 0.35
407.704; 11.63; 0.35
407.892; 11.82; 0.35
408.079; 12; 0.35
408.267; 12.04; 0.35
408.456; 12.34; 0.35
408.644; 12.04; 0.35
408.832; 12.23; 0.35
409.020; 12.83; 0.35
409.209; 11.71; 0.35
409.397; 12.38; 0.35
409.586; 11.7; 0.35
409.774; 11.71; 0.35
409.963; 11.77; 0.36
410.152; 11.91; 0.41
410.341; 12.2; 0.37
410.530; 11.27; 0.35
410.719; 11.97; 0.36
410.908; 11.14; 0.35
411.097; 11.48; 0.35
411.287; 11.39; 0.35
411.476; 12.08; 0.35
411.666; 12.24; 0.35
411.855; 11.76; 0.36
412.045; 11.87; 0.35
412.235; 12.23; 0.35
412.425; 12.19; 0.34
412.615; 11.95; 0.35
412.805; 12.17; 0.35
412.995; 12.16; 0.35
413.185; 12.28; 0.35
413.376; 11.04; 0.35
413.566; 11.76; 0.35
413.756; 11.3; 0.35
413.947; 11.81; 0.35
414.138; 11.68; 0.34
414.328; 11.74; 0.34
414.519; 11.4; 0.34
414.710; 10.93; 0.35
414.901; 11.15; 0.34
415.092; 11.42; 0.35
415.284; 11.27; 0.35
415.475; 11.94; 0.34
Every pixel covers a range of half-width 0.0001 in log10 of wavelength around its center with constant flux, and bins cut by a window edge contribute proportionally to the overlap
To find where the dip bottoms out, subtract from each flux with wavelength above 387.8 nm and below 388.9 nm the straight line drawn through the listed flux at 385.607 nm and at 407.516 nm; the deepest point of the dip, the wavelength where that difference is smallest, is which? 388.638 nm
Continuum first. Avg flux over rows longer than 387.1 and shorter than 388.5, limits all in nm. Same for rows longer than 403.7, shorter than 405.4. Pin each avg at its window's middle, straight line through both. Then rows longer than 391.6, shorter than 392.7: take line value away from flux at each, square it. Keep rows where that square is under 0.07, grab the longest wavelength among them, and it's 391.872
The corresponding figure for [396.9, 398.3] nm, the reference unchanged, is 398.240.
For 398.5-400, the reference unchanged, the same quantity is 399.342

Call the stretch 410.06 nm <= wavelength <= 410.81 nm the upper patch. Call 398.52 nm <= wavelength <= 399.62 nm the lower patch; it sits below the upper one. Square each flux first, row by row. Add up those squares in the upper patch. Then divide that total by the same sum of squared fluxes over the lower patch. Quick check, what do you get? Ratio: 0.74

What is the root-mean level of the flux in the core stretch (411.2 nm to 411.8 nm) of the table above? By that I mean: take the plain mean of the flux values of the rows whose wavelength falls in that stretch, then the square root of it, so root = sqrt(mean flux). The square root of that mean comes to 3.45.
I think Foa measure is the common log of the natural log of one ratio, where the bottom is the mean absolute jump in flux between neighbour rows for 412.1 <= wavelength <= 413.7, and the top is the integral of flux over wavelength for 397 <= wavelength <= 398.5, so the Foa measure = 0.57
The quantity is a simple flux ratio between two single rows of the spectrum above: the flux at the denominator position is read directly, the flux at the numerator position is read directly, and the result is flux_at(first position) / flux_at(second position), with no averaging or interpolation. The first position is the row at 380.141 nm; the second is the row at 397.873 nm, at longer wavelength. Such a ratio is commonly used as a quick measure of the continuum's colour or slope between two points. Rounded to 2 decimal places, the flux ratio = 1.02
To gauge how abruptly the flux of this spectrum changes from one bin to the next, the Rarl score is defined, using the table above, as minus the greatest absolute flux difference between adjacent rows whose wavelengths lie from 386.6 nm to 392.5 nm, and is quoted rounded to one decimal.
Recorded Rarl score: -1.8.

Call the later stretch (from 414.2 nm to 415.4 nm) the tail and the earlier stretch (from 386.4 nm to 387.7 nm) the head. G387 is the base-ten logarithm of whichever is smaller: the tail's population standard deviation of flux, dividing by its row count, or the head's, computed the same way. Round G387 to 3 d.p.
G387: -0.601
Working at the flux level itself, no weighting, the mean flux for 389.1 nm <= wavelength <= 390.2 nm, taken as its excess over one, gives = 9.9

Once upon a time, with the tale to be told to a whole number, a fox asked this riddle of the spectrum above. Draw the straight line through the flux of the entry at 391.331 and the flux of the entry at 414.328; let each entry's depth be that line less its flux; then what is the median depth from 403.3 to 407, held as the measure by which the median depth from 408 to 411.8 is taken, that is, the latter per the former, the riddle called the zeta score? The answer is -15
